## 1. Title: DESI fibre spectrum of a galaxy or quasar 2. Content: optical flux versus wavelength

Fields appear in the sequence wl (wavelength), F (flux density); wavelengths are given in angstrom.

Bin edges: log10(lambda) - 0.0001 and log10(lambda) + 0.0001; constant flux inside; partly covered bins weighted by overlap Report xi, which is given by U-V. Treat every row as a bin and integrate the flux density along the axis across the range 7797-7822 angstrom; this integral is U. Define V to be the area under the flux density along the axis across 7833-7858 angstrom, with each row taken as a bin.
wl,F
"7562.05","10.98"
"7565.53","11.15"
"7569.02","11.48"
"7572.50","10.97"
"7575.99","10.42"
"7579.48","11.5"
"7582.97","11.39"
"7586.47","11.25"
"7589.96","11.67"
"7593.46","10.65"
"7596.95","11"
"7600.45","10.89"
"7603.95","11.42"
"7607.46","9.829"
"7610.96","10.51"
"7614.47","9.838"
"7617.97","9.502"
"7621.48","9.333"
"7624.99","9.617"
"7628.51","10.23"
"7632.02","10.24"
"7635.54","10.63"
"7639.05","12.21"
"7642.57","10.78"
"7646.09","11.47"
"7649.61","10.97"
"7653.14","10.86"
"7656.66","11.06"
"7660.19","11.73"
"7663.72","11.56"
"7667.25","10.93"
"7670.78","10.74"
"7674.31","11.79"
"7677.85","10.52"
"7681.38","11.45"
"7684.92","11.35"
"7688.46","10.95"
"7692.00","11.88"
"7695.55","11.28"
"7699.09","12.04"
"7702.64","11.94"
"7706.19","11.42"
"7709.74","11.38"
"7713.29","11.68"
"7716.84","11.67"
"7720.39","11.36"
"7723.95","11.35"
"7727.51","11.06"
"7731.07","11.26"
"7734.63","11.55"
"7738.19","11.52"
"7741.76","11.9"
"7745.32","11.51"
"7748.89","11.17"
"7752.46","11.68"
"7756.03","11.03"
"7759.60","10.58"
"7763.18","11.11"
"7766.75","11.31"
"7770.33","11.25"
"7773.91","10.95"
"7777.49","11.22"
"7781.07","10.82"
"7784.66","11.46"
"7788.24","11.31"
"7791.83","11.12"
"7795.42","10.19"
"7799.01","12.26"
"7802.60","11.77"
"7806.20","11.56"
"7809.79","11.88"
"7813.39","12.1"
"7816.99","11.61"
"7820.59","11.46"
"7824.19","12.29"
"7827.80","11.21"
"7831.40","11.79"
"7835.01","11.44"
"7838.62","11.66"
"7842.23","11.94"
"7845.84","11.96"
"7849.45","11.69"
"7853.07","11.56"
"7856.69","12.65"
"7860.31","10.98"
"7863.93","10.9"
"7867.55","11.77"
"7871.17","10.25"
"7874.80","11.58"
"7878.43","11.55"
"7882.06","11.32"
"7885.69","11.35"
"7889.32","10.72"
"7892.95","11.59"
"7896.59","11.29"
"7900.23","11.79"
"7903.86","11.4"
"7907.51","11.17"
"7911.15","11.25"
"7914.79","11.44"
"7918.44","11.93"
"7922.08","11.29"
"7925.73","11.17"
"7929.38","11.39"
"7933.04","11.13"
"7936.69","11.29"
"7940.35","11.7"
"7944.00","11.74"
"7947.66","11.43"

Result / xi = -1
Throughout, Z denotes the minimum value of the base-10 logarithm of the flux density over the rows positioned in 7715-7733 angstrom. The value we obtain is 1.04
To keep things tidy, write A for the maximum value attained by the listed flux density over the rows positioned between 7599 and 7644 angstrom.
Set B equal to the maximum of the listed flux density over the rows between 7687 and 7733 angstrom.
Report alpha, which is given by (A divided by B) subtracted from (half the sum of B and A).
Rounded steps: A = 12.21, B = 12.04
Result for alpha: 11.1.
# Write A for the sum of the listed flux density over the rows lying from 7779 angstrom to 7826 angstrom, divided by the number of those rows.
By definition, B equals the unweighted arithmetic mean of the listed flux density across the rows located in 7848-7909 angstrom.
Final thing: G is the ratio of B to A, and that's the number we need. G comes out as 0.988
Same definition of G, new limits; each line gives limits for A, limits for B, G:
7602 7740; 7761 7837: 1.035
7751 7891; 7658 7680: 0.982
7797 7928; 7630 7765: 0.979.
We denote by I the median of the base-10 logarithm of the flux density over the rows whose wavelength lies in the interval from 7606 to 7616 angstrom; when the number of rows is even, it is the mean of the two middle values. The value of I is 0.99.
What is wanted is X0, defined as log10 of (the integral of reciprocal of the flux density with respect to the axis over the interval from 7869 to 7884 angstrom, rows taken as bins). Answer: 0.13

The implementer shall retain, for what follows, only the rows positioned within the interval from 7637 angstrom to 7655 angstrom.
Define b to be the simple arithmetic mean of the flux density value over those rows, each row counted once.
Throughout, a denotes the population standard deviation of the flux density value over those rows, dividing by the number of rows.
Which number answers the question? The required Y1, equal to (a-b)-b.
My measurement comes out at -22.0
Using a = 0.53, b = 11.3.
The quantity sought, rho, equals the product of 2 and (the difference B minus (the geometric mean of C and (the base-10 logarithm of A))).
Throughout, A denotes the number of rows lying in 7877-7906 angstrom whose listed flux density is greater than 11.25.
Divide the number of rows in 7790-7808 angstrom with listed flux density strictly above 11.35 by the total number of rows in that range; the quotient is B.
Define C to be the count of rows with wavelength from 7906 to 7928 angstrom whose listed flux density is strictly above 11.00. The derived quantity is -3.3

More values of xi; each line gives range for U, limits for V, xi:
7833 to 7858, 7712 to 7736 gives 22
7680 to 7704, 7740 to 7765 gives -5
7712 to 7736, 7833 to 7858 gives -22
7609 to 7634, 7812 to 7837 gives -45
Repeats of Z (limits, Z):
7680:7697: 1.04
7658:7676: 1.03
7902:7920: 1.05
